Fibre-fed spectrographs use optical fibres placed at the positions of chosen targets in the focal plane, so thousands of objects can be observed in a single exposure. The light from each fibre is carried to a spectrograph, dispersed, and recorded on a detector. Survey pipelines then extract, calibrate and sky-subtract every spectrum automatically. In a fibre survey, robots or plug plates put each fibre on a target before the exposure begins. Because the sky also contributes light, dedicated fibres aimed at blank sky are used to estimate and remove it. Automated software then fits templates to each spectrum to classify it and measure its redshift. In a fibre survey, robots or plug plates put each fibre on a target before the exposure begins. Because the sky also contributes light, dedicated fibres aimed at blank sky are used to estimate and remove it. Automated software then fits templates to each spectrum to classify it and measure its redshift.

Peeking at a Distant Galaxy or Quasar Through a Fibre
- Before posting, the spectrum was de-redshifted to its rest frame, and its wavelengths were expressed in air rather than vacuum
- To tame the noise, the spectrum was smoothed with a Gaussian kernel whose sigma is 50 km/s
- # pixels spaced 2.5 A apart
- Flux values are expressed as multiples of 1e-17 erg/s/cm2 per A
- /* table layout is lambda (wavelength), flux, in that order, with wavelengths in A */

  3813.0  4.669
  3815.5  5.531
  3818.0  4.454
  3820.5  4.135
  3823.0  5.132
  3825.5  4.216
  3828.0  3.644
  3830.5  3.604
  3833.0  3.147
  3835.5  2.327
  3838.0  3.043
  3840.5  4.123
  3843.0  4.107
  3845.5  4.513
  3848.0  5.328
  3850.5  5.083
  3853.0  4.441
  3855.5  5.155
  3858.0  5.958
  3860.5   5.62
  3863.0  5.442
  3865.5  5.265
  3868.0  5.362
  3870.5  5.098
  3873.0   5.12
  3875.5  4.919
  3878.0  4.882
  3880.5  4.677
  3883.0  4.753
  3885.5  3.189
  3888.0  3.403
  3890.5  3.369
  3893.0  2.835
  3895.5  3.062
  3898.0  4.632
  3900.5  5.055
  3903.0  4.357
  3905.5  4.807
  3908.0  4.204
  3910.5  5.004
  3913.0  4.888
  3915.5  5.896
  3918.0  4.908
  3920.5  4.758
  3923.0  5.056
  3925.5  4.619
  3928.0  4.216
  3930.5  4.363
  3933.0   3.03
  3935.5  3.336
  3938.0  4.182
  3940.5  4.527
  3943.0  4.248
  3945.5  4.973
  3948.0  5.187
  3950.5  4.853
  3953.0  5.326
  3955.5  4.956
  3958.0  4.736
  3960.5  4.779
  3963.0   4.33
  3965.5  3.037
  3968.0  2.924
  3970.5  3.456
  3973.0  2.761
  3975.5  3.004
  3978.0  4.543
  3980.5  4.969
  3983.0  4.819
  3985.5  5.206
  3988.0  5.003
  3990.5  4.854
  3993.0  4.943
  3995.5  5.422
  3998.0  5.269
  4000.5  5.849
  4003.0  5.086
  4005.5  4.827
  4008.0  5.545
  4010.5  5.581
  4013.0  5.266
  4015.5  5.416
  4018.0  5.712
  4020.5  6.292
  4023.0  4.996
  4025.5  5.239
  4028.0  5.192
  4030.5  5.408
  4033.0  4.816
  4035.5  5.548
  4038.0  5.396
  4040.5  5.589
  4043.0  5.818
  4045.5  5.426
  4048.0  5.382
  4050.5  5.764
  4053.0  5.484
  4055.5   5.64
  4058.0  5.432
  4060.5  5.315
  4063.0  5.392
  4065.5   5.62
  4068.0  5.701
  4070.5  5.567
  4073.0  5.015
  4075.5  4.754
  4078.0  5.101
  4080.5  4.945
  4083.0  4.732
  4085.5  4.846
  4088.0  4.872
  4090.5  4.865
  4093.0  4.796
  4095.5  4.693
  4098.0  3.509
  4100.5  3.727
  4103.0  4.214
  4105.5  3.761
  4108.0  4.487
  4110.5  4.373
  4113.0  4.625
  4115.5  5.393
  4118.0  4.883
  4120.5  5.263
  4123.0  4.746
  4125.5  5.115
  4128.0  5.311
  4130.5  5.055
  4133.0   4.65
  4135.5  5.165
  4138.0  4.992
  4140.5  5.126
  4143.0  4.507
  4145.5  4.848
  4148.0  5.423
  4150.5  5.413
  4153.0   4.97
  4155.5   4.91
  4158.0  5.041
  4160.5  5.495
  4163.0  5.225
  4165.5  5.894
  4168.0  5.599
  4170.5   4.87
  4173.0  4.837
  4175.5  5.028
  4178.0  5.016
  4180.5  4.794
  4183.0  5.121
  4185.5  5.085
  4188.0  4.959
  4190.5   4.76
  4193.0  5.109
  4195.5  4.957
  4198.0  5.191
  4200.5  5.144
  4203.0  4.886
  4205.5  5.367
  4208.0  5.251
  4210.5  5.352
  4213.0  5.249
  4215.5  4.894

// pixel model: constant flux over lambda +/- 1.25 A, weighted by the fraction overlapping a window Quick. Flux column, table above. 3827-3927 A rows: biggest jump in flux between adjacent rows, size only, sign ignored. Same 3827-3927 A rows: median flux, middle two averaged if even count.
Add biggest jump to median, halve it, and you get 3.16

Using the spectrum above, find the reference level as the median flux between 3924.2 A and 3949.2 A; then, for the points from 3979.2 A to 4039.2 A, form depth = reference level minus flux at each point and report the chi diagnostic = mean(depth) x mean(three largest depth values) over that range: 0.5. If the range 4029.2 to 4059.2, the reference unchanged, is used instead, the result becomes 1.0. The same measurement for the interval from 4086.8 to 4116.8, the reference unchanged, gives -0.1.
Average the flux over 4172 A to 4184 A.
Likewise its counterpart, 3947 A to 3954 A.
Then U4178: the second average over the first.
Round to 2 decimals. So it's 1.03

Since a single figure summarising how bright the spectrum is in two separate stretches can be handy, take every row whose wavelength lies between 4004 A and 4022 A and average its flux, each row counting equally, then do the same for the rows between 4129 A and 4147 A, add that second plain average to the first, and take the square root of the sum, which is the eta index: 3.23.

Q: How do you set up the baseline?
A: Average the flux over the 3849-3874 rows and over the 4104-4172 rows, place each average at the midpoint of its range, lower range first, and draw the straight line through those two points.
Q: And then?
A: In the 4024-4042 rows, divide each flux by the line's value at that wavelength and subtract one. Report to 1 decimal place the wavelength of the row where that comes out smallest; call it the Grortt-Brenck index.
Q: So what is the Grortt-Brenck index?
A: 4033.0 A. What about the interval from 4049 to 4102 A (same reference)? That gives 4098.0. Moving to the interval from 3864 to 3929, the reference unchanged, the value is 3893.0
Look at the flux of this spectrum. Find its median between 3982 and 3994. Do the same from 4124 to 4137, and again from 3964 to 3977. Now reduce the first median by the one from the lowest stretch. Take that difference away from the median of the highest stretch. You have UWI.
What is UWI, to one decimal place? 3.2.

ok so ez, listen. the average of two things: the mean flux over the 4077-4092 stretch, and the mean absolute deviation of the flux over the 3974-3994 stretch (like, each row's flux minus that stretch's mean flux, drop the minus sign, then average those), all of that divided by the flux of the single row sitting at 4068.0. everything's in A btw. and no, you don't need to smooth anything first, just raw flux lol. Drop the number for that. 0.468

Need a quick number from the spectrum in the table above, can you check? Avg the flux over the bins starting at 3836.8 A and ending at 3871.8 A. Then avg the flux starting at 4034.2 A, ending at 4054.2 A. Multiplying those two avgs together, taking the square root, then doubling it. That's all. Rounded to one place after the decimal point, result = 10.4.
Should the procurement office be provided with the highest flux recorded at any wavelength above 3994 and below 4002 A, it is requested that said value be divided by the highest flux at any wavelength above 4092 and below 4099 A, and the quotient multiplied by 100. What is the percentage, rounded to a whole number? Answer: 122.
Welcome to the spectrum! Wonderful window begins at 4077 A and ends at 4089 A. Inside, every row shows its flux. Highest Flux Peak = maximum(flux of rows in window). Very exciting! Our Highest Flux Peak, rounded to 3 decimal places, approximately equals 5.101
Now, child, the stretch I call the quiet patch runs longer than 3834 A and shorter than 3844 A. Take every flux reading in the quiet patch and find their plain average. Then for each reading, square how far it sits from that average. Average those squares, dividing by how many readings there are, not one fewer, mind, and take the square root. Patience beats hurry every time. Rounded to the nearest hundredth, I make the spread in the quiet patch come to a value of 0.76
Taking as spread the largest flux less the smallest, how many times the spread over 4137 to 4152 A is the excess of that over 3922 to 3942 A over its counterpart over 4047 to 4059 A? 1.8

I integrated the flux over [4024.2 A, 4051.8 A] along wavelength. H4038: 149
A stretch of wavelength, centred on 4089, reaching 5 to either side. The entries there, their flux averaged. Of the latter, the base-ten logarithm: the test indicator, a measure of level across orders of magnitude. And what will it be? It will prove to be 0.685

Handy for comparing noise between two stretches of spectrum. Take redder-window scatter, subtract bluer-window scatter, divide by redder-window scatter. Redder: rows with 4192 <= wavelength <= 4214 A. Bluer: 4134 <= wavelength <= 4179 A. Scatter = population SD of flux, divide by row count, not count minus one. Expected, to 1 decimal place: -1.1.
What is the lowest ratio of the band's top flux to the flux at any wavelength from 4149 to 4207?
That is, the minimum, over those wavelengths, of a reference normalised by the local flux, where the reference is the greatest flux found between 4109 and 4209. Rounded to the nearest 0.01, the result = 1.00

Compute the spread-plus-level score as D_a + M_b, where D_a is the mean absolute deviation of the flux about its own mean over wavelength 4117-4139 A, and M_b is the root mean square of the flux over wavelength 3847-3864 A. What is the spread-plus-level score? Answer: 5.5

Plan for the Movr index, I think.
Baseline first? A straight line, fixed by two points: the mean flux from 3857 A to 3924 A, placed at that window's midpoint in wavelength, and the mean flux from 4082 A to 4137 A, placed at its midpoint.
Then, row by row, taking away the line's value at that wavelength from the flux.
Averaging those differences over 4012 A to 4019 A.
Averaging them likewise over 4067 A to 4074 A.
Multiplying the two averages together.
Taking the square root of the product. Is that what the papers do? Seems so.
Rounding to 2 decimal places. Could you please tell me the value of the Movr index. 0.76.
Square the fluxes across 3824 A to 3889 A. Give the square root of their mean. 4.6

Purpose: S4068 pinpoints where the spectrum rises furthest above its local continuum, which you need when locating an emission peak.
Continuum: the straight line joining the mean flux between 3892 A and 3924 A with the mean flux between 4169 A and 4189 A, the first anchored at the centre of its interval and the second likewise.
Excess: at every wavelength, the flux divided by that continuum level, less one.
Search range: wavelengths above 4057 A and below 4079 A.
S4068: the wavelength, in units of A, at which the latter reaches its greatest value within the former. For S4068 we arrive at 4068.0 A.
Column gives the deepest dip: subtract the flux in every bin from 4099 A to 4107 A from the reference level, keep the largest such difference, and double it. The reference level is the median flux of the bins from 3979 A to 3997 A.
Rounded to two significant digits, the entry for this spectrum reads 2.5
